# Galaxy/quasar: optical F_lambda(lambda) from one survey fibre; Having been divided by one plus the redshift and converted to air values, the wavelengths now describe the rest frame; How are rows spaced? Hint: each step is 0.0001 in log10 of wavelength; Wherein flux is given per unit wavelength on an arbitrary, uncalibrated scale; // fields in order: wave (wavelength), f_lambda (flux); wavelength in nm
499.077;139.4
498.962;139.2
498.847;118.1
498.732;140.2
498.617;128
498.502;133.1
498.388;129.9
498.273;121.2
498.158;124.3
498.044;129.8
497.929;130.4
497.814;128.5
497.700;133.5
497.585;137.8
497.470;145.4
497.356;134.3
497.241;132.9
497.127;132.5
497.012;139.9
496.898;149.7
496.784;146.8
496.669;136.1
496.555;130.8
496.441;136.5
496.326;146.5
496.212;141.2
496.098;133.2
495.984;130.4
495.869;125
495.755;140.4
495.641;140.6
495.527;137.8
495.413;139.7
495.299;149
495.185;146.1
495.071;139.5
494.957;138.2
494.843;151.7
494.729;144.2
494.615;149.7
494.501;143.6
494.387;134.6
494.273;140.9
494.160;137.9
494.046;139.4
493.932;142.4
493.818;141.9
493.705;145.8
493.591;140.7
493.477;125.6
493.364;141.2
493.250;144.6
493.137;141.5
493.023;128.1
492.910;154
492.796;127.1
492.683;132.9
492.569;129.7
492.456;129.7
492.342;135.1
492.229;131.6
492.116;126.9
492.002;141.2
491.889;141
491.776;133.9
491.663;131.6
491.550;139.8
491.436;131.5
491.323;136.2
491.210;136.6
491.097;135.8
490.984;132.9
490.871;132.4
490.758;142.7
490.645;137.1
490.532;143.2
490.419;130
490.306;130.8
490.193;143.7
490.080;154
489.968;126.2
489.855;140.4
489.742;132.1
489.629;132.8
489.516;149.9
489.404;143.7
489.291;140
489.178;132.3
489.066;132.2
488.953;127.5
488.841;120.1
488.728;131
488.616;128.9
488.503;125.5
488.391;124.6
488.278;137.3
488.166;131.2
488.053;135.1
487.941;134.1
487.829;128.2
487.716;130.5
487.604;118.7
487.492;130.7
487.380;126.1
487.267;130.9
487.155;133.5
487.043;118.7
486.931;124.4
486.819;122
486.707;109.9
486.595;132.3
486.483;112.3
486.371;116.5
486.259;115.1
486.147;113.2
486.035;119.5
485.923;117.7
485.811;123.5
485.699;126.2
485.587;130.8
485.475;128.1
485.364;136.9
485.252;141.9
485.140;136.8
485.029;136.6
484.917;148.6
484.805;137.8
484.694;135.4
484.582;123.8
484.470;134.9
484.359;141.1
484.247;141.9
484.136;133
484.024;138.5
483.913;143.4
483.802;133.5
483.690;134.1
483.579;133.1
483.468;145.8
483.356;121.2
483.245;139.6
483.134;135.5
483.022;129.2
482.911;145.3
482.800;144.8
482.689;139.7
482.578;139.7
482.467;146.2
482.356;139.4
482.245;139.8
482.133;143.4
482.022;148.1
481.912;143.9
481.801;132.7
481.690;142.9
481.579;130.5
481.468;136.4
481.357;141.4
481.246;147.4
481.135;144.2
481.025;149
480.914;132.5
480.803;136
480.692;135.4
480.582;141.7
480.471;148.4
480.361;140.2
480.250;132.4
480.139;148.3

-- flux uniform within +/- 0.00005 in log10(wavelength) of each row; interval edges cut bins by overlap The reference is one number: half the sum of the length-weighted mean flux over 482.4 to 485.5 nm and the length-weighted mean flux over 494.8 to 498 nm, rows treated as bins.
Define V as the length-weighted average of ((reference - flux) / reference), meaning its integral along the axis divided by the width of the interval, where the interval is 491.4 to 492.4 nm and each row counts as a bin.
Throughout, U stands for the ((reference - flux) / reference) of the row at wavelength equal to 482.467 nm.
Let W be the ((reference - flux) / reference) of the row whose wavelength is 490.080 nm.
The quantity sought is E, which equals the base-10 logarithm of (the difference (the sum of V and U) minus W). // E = -1.10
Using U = -0.06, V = 0.02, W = -0.12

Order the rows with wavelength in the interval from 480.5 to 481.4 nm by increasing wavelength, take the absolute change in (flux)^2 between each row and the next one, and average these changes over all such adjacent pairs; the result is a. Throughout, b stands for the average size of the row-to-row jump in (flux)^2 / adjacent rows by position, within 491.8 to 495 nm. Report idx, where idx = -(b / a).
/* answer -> -1.3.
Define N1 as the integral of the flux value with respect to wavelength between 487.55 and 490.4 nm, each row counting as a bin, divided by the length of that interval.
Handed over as 133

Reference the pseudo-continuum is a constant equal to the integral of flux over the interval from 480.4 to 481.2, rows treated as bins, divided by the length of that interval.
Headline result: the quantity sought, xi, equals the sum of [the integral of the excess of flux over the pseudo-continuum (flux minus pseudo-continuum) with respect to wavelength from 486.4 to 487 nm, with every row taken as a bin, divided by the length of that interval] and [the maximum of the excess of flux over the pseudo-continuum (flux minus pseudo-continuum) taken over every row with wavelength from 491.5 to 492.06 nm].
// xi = -21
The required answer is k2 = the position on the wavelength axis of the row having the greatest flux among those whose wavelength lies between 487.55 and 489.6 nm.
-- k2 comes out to 489.516 nm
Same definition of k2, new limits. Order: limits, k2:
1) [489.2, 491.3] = 490.080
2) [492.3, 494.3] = 492.910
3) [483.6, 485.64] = 484.917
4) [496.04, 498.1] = 496.898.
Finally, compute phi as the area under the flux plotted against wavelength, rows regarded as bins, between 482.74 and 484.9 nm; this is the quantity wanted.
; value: 295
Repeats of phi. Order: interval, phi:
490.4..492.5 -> 284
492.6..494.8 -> 307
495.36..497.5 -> 295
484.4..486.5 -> 270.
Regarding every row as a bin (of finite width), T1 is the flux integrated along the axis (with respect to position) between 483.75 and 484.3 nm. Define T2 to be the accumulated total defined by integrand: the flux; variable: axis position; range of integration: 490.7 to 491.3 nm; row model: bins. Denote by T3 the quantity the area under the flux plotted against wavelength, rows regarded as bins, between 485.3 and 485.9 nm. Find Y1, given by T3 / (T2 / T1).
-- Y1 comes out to 72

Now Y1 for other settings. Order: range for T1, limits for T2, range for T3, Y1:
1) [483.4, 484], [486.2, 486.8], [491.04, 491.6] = 89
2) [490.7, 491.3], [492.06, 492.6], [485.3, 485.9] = 89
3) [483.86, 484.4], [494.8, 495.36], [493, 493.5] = 64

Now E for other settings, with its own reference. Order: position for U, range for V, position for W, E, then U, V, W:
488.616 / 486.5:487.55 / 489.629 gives -0.91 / 0.07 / 0.09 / 0.04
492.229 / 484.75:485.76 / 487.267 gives -2.03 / 0.05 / 0.01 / 0.05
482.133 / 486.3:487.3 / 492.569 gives -1.79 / -0.04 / 0.12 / 0.06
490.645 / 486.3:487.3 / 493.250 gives -0.77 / 0.01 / 0.12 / -0.05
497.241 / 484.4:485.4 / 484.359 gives -1.18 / 0.04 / 0.01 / -0.02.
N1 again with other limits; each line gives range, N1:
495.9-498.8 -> 135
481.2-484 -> 139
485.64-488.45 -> 124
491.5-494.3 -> 137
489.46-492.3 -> 137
